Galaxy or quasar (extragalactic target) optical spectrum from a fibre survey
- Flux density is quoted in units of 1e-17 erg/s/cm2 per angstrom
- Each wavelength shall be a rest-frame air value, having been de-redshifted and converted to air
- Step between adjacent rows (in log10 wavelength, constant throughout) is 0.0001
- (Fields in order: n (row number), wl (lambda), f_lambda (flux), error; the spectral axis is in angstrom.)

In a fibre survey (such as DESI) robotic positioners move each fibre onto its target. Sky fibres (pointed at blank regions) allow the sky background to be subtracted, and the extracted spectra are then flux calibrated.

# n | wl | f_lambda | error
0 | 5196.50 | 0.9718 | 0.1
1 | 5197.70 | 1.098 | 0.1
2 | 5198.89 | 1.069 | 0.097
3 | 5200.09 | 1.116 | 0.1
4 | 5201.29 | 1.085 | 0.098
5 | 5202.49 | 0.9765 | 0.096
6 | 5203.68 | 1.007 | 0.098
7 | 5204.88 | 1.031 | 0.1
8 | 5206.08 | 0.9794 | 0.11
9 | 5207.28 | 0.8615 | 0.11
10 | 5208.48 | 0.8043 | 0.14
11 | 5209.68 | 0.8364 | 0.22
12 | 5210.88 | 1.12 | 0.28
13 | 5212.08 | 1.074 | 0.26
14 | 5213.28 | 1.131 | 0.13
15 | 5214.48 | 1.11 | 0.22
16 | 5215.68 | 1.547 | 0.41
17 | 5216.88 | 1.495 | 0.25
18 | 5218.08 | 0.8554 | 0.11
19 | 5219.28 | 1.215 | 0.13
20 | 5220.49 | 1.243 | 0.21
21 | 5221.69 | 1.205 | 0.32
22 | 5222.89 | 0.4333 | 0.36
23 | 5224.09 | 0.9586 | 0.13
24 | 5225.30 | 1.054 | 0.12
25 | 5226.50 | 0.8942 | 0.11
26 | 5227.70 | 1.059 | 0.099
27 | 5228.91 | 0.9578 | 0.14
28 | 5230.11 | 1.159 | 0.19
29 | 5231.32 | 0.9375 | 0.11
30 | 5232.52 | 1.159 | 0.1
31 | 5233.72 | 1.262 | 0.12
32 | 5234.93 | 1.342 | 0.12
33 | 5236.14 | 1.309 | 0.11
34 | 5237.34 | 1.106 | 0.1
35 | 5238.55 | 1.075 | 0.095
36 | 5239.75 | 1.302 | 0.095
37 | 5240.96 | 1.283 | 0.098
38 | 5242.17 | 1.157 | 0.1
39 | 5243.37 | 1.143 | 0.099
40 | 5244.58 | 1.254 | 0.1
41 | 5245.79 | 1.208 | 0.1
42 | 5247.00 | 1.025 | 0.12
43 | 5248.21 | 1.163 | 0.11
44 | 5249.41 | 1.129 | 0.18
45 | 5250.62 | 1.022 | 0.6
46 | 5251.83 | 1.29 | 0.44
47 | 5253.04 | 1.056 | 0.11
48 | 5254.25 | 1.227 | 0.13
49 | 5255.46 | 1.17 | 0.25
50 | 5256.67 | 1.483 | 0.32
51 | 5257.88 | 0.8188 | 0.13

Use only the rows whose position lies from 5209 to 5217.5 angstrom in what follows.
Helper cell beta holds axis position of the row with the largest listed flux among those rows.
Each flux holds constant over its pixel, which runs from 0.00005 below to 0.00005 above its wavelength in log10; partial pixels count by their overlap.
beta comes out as 5215.68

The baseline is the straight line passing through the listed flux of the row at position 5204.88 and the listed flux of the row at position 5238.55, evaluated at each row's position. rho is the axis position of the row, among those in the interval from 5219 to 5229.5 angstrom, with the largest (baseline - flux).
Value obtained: 5222.89 angstrom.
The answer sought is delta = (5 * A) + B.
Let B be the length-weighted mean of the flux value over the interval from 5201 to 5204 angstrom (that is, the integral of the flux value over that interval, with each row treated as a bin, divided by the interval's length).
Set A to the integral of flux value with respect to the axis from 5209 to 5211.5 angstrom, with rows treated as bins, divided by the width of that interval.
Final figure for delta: 5.9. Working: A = 0.97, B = 1.02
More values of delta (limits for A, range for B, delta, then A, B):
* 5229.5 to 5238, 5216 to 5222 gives 7.1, 1.18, 1.22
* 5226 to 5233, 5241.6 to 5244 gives 6.3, 1.03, 1.15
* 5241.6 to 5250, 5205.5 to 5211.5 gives 6.7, 1.16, 0.92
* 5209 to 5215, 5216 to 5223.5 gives 6.3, 1.05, 1.09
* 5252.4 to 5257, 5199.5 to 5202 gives 7.2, 1.22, 1.09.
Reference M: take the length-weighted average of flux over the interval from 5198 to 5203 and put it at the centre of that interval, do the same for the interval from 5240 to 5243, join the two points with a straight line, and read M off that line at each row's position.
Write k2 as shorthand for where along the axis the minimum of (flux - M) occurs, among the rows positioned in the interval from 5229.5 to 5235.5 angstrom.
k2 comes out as 5231.32 angstrom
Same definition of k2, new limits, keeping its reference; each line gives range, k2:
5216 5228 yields 5222.89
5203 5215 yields 5208.48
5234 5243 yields 5238.55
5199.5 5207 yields 5206.08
